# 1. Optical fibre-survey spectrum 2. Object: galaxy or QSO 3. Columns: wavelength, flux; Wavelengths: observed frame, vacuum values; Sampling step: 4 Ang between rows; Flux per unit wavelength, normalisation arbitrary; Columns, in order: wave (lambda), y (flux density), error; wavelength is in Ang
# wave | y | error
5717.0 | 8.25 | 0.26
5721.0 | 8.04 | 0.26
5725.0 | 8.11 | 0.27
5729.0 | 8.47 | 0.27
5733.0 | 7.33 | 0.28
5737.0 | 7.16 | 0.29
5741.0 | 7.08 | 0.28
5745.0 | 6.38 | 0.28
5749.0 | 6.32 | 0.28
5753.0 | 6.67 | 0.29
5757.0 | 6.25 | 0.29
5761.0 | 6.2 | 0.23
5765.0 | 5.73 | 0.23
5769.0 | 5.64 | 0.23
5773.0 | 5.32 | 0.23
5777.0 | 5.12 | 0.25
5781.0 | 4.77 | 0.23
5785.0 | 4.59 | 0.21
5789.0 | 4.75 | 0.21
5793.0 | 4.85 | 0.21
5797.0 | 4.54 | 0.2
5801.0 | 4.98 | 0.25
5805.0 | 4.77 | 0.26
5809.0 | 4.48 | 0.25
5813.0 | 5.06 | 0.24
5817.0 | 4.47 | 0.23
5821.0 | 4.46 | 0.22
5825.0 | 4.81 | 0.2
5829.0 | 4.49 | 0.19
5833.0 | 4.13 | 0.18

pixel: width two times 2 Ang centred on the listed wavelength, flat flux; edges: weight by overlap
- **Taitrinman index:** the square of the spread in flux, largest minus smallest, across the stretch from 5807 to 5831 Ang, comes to 0.36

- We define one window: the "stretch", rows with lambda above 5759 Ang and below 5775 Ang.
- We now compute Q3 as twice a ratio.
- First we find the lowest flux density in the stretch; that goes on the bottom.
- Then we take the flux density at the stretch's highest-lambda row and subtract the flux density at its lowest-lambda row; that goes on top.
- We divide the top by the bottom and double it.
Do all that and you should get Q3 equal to -0.33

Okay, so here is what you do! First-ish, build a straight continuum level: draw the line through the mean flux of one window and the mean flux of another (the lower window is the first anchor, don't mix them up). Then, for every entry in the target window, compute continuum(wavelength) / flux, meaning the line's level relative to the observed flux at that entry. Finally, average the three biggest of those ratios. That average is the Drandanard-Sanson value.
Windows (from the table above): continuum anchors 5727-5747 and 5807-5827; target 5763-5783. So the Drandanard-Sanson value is 1.18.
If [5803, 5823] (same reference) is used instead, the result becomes 1.07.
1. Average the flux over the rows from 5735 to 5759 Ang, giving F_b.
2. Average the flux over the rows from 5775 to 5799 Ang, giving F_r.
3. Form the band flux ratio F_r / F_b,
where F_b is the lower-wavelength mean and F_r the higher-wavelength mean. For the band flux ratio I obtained 0.72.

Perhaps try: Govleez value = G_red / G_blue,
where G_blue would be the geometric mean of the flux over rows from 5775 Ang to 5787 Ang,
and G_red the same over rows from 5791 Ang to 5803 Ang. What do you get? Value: 1.0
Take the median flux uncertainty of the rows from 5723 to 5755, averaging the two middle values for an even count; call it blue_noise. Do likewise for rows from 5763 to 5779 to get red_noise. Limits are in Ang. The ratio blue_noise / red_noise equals 1.22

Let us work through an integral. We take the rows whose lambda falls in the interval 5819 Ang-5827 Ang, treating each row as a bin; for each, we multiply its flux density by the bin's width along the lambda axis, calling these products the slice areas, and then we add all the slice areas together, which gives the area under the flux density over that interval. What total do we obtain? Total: 37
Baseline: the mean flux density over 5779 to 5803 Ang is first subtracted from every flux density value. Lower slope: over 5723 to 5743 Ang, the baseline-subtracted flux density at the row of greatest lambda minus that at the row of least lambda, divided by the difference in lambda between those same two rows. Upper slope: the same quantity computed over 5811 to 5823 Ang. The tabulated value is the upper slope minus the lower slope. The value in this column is -0.011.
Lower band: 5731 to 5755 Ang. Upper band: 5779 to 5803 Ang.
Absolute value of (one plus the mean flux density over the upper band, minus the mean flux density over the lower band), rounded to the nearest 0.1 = 1.1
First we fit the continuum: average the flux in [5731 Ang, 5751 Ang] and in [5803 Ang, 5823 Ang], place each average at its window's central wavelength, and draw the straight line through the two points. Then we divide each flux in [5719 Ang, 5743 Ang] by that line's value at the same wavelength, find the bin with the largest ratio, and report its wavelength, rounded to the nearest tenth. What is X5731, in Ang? 5729.0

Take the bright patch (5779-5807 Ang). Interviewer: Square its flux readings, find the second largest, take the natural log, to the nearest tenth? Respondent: 3.2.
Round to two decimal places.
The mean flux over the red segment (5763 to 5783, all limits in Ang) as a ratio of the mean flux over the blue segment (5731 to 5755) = 0.78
